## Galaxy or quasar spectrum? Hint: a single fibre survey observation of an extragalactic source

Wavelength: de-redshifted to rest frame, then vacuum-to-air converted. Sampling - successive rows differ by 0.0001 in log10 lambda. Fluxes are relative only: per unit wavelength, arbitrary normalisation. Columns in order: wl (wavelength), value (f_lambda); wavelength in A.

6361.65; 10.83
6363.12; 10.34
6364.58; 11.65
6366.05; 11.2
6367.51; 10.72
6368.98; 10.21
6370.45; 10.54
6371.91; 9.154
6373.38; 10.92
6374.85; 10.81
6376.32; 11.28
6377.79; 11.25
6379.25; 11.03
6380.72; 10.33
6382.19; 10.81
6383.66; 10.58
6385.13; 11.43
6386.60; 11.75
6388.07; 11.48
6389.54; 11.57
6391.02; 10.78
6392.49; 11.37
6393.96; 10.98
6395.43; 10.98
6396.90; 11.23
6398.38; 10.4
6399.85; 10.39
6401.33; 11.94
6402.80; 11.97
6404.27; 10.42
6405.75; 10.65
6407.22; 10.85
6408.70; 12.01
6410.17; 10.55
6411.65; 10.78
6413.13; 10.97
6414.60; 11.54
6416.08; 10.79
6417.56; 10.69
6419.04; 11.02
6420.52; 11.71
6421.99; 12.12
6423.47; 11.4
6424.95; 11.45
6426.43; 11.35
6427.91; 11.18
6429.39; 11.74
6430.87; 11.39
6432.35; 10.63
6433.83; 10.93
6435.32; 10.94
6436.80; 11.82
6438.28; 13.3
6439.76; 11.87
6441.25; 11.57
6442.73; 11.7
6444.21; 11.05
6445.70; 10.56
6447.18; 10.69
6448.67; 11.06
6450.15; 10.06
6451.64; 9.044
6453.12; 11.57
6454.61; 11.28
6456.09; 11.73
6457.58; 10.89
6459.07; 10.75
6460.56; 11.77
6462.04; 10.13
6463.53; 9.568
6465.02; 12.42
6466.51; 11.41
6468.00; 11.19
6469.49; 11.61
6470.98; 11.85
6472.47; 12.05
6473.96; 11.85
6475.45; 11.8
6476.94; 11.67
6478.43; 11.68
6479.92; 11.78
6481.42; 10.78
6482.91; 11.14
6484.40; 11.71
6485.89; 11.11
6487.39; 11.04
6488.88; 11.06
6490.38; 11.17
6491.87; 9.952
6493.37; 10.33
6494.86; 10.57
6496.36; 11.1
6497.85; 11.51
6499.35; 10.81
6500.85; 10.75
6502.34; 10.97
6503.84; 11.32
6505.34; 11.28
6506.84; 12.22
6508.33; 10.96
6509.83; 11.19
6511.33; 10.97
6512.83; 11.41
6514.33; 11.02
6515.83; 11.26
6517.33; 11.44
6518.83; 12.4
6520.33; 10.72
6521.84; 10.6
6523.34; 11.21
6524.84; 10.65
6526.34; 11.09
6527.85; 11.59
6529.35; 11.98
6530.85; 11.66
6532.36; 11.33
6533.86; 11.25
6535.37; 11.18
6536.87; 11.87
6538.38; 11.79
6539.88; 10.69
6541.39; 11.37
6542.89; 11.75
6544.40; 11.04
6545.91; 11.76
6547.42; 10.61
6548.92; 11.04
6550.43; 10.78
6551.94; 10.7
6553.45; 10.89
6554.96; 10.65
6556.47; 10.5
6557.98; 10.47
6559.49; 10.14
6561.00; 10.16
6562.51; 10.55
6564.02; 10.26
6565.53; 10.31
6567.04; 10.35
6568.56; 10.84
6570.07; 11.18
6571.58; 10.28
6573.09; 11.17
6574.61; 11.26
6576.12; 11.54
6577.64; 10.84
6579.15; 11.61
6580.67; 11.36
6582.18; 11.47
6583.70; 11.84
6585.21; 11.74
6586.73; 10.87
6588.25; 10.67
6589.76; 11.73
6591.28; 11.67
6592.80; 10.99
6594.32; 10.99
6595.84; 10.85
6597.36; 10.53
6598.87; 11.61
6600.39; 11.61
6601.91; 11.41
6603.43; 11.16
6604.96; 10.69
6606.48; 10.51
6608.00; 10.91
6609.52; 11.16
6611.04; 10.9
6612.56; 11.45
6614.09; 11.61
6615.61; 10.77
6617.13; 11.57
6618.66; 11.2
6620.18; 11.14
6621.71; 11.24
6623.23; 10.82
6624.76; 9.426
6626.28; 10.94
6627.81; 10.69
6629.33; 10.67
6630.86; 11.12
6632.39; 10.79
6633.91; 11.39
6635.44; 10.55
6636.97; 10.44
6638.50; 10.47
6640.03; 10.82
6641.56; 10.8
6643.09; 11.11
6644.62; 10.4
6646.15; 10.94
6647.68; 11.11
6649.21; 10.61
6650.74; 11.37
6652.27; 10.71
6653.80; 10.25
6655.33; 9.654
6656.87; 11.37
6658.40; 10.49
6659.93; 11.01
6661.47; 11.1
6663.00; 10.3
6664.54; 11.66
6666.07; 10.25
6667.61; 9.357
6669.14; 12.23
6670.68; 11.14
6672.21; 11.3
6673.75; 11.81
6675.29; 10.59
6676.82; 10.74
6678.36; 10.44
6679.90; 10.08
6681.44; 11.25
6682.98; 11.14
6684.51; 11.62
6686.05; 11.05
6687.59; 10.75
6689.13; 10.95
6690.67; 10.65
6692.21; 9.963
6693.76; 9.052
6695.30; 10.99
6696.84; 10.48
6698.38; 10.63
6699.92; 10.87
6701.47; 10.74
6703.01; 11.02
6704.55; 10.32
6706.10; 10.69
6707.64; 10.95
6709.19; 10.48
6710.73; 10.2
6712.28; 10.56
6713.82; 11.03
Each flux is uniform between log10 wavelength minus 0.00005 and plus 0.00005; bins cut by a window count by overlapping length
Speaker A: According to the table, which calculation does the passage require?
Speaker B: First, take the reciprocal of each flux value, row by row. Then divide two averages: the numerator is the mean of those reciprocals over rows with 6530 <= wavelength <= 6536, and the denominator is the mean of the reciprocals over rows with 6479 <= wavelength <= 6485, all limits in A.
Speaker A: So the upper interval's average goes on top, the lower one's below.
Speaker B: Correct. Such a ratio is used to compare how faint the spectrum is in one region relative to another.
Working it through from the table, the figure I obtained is 1.00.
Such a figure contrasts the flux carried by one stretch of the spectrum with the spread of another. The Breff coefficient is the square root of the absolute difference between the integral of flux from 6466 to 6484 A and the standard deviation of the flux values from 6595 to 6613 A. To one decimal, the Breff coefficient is 14.4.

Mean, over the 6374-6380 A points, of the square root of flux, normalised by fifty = 0.0666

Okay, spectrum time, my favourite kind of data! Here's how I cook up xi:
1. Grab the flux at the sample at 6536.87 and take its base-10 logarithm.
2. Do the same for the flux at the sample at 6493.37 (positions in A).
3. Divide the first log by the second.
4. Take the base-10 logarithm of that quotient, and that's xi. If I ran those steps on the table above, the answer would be 0.025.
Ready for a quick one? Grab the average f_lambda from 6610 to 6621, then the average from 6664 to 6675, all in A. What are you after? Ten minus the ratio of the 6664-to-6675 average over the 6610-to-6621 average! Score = 9.01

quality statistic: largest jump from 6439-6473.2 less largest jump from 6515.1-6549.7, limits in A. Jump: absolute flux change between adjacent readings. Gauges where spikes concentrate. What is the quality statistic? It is 1.2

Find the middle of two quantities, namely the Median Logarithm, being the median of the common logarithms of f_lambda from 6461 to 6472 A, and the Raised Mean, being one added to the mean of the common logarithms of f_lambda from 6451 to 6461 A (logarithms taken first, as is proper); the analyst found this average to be 1.55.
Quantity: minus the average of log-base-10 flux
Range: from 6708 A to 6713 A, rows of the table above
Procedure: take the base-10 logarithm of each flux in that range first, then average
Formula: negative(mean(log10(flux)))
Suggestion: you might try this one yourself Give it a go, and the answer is -1.02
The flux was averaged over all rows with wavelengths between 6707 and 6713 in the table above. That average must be 10.5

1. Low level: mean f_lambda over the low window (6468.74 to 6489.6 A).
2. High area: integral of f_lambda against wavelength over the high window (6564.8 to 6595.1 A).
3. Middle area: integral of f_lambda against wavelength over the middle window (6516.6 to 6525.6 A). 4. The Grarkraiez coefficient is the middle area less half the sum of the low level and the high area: -74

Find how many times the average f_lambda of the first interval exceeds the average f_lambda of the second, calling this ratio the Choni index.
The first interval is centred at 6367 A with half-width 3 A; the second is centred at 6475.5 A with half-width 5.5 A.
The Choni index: 0.93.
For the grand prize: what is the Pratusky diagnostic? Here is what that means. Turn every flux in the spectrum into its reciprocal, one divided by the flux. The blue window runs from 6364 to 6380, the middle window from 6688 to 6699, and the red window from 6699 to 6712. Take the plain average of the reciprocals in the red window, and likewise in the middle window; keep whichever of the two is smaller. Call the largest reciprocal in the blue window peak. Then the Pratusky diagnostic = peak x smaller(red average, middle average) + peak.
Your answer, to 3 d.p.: 0.119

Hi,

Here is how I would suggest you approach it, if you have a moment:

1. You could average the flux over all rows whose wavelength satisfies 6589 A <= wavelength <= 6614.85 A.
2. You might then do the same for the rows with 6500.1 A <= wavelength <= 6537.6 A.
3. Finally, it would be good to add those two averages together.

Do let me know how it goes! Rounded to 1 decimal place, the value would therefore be 22.5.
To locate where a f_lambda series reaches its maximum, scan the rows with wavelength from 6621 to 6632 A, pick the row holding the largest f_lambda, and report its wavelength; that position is 6621.71 A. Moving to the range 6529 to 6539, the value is 6529.35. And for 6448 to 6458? 6456.09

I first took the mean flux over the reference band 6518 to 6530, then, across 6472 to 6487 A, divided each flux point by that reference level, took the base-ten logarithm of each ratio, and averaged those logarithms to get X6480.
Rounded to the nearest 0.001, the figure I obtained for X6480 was 0.010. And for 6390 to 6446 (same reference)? -0.002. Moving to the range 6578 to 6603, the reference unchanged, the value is 0.001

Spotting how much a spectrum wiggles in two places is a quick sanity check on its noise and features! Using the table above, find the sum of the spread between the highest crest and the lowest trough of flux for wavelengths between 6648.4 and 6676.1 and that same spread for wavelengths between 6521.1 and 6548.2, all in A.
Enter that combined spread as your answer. 4.3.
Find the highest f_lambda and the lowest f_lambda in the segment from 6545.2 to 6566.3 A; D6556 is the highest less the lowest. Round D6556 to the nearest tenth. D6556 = 1.6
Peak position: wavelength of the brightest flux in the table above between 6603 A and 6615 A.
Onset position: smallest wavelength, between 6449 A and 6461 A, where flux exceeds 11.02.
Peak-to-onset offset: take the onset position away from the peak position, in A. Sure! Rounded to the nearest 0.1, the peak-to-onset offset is 161.0 A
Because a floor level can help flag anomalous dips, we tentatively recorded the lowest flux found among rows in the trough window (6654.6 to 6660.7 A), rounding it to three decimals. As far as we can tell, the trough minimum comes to 9.654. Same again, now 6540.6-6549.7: 10.610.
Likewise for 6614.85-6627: 9.426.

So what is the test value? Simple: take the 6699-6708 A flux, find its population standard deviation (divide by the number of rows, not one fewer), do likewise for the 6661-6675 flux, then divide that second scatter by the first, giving 3.7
